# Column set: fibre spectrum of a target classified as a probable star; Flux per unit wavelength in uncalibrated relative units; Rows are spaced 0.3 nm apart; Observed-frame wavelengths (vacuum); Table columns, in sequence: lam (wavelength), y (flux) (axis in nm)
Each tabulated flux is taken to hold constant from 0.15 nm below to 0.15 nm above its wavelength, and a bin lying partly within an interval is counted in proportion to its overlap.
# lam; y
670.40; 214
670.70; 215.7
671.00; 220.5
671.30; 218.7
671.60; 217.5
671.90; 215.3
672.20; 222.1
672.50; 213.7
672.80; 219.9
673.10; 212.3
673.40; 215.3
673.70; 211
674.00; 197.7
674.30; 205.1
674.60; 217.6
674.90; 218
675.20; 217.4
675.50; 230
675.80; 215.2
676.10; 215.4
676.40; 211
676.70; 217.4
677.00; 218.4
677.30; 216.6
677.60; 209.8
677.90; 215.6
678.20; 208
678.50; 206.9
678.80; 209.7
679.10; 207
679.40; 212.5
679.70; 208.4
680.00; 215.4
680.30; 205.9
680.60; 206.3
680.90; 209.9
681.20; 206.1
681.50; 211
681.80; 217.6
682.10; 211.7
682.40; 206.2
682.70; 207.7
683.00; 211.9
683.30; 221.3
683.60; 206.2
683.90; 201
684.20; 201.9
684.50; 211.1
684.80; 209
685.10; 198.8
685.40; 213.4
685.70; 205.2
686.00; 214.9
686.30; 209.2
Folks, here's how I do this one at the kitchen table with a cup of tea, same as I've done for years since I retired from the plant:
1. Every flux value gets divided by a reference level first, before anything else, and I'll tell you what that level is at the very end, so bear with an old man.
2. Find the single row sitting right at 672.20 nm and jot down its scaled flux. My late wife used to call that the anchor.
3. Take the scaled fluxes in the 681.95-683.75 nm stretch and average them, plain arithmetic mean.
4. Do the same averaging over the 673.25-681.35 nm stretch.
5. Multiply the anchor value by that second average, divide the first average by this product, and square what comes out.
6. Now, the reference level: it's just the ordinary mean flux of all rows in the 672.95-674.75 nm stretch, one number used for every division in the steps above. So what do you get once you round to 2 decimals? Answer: 0.88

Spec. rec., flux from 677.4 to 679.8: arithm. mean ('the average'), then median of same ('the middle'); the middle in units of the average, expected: 1.00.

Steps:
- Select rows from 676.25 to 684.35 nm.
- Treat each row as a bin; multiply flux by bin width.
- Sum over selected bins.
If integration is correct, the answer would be 1704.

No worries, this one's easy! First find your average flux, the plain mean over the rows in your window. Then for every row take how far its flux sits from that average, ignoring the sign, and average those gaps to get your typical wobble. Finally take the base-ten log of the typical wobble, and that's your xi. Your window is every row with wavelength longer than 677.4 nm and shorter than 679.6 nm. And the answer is 0.37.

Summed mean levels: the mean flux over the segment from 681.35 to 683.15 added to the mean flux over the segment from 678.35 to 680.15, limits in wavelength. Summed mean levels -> 421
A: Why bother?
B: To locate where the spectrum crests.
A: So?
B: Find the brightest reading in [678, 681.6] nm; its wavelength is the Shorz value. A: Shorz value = 680.00 nm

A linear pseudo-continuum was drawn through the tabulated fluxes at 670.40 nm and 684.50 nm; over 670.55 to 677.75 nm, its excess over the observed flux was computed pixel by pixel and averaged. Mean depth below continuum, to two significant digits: -2.3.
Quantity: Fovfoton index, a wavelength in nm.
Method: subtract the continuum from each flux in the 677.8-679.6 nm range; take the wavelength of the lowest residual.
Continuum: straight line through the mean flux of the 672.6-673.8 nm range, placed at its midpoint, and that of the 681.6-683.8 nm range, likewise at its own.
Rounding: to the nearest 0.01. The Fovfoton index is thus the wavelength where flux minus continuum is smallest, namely 678.50 nm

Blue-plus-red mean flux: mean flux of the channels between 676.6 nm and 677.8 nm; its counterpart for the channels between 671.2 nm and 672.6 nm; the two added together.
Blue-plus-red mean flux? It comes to 433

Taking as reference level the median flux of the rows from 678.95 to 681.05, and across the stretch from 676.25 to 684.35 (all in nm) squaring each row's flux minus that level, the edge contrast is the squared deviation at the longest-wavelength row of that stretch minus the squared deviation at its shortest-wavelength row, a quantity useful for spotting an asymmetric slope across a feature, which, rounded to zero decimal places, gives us 35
